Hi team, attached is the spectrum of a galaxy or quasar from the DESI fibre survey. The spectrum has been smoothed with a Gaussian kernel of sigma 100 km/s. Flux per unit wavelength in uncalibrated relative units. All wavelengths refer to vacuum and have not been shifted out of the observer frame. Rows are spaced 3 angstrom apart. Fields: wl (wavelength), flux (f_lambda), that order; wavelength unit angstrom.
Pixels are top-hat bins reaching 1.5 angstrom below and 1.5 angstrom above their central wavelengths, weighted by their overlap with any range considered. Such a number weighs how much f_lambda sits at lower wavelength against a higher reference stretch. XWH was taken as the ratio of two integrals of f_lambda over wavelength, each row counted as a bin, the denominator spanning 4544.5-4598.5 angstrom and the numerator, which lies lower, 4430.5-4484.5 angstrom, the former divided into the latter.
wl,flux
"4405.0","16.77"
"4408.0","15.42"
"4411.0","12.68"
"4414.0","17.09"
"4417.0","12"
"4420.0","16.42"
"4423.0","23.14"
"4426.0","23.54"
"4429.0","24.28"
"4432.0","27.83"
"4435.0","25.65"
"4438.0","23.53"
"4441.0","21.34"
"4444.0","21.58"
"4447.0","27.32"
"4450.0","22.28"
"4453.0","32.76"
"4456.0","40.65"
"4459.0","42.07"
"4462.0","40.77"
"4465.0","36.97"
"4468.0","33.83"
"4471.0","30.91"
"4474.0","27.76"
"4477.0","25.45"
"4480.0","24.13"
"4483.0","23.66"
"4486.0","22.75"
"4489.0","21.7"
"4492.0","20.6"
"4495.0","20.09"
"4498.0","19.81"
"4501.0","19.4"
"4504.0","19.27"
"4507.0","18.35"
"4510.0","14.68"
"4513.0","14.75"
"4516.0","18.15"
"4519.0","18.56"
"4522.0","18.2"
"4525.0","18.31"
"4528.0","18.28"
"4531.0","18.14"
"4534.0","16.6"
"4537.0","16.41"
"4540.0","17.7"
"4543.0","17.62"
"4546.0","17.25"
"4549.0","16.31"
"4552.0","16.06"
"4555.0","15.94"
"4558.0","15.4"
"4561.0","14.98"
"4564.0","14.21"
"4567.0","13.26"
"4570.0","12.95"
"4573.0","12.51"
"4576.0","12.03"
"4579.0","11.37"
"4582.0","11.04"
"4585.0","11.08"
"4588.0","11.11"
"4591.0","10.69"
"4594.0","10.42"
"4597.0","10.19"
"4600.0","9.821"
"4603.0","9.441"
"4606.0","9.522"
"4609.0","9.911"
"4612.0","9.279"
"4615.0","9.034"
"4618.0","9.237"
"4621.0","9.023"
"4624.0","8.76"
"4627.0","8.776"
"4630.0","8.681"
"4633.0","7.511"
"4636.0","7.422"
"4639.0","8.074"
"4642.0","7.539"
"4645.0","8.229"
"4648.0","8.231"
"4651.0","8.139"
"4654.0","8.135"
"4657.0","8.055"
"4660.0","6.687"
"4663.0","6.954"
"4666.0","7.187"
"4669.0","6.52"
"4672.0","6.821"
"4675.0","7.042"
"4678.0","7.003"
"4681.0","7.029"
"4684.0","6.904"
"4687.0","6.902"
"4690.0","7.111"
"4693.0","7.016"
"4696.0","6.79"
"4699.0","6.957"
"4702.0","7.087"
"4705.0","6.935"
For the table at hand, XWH 2.2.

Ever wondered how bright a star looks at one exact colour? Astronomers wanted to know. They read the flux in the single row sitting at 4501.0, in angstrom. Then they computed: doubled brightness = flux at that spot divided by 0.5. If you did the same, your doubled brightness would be 39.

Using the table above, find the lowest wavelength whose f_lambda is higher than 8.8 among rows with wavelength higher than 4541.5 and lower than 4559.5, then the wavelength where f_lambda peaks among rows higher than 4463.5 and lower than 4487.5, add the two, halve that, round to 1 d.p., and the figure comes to 4504.0 angstrom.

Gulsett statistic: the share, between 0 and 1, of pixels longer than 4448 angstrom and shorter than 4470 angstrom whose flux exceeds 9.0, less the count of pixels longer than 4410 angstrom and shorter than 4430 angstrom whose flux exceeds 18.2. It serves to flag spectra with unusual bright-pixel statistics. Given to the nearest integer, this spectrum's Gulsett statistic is -2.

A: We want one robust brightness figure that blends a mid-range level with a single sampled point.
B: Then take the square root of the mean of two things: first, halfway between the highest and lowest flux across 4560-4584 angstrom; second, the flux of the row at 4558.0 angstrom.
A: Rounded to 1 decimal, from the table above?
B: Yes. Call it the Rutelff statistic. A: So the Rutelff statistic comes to 3.8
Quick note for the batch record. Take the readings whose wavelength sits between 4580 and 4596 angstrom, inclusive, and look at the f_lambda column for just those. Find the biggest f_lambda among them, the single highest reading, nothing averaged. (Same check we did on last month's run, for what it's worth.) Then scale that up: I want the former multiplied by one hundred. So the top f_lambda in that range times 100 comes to 1111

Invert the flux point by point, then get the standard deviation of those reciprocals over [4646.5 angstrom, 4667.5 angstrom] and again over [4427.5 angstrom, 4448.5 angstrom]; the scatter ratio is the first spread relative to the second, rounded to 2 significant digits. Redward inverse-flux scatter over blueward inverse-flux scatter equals 2.7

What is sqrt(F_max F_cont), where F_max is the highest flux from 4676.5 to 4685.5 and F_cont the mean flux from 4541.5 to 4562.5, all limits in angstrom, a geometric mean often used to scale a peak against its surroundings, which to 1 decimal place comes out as 10.7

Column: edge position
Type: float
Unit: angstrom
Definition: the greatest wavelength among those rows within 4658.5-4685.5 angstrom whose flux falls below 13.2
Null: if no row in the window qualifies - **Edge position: 4684.0 angstrom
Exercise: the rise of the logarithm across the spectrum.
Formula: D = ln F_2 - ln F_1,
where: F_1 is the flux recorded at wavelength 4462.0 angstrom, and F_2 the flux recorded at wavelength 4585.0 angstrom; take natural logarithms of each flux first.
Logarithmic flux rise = -1.30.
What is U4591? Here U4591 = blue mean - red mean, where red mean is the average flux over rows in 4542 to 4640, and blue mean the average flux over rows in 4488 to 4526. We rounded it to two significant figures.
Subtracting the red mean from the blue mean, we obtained 7.1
